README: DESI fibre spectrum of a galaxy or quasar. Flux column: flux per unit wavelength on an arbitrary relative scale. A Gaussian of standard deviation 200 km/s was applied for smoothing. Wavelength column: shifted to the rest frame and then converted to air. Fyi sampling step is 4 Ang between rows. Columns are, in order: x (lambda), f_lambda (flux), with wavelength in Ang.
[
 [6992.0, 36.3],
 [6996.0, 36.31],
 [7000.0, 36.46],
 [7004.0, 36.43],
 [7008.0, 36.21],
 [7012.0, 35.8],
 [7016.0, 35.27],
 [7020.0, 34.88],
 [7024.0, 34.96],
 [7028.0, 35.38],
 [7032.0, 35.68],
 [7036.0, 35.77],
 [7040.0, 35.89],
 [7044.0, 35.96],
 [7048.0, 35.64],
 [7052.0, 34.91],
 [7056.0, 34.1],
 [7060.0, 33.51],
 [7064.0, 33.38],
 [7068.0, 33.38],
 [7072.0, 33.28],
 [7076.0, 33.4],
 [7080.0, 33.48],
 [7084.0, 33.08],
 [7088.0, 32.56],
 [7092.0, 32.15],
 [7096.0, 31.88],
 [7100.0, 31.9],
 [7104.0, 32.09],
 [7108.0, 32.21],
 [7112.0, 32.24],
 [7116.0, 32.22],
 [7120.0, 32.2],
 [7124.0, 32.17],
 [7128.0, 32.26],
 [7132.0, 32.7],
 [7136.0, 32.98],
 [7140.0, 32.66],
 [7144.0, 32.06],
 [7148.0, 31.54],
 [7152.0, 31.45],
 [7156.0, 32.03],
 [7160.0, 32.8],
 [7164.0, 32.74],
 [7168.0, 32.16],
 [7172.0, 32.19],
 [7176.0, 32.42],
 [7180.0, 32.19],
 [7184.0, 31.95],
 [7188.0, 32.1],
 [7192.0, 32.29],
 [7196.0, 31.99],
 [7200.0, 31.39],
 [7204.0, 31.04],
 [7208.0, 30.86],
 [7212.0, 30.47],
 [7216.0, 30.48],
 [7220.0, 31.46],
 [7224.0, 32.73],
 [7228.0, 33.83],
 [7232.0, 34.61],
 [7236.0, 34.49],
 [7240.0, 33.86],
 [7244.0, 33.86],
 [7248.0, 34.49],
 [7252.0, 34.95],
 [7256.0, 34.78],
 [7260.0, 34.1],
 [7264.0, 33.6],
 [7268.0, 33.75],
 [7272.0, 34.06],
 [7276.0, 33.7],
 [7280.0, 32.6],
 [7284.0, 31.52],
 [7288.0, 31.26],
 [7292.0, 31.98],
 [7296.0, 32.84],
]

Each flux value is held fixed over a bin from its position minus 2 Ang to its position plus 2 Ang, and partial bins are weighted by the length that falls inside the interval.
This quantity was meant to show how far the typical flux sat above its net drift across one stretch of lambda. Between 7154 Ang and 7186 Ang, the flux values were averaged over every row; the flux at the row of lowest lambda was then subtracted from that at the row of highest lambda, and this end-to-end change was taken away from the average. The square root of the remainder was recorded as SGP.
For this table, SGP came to 5.69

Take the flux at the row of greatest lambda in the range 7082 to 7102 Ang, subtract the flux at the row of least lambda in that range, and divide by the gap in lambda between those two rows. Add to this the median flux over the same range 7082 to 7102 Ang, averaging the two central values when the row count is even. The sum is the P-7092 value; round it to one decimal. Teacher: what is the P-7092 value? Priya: 32.1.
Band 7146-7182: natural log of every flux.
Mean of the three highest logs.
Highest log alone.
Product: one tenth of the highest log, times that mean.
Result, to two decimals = 1.22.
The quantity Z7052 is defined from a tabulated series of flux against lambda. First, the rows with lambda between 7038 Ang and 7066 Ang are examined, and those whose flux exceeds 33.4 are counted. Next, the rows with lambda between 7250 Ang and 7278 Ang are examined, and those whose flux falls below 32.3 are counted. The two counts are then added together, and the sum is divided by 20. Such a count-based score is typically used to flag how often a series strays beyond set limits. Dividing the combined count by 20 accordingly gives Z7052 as 0.3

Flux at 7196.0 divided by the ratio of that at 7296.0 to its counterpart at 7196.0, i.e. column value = 31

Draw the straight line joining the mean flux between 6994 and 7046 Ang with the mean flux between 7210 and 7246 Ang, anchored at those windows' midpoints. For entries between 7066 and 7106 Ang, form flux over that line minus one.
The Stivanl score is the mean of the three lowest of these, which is -0.079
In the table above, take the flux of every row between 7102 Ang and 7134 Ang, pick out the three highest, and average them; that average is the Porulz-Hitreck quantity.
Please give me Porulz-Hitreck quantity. 32.4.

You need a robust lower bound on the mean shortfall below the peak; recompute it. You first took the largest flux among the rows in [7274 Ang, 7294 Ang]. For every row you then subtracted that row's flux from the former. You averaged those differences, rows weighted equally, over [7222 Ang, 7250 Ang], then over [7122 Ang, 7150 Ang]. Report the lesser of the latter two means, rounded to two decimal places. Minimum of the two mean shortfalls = -0.28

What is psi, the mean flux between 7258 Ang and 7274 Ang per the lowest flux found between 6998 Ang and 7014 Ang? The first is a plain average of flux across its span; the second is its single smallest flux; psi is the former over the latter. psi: 0.95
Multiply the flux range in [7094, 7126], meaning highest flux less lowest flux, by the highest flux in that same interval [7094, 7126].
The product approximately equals 12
